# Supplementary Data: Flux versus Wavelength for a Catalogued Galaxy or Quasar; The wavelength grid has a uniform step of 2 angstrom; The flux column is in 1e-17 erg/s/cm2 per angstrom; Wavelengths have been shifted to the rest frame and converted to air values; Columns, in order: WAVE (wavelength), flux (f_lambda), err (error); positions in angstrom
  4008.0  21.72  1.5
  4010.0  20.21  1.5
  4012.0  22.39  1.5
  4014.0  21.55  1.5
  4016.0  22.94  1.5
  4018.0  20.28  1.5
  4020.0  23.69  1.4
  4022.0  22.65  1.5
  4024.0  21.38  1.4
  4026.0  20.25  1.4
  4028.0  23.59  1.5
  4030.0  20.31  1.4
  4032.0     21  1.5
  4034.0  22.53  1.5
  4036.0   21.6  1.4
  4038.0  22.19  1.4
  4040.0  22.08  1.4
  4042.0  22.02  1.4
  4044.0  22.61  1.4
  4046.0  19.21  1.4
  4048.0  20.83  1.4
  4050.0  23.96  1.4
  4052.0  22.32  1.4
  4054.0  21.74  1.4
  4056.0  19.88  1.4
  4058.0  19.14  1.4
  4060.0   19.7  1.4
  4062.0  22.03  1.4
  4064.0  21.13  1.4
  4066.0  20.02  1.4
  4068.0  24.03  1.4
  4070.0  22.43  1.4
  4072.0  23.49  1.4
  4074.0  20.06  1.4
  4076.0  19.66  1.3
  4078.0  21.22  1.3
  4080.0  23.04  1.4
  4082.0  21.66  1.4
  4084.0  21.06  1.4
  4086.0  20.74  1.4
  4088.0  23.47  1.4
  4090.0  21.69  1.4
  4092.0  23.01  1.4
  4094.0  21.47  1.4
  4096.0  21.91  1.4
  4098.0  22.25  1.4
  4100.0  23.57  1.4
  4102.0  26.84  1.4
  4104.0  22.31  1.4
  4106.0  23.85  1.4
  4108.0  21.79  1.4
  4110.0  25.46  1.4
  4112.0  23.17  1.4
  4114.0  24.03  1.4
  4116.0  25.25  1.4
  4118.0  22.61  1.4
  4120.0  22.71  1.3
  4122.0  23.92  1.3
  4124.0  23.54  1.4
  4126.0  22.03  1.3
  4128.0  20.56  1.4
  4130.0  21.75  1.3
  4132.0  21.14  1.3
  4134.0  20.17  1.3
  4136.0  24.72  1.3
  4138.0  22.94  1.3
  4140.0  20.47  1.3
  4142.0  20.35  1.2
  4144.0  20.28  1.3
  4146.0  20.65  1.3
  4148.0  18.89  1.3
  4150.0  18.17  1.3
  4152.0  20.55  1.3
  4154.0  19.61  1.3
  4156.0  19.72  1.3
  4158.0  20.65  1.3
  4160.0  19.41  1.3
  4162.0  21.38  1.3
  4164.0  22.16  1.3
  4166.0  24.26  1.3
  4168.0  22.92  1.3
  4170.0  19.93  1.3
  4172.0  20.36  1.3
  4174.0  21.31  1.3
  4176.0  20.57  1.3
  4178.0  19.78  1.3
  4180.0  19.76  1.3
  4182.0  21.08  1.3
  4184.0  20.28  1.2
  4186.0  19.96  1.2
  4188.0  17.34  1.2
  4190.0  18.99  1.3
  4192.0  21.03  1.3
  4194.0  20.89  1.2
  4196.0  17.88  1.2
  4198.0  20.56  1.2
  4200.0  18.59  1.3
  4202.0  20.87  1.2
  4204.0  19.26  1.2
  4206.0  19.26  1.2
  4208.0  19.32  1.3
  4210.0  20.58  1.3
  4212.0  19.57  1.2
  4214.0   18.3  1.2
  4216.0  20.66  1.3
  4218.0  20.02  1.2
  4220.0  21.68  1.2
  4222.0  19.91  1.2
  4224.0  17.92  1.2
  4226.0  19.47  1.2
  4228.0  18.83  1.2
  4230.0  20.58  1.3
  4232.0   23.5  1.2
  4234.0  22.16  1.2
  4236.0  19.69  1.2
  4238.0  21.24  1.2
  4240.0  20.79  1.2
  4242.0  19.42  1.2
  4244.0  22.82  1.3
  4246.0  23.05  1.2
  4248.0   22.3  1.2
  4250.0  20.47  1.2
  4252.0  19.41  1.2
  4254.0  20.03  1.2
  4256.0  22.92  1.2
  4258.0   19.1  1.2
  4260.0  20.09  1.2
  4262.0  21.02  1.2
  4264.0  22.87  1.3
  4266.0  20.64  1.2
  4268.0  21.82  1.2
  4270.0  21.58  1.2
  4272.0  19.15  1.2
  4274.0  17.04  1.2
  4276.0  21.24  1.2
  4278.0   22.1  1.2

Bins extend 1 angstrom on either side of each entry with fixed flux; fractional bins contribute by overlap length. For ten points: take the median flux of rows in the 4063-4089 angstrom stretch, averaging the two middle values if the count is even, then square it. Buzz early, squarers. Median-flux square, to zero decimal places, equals 450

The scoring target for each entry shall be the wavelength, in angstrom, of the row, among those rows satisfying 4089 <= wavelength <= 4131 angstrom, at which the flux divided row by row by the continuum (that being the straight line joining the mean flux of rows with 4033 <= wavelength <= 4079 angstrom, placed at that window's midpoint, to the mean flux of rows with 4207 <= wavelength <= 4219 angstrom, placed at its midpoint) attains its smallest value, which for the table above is 4128.0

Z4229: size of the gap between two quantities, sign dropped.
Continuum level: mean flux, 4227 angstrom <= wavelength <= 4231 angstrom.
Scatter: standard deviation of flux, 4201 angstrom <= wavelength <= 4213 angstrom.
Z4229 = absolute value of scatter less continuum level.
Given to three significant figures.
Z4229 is 19.0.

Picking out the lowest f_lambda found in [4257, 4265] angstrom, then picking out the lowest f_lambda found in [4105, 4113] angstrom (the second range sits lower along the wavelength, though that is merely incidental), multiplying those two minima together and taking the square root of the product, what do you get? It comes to 20.4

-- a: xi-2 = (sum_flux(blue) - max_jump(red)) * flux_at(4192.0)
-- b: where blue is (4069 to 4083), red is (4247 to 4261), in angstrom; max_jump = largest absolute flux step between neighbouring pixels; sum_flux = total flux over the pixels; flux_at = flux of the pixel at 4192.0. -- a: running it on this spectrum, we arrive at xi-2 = 3107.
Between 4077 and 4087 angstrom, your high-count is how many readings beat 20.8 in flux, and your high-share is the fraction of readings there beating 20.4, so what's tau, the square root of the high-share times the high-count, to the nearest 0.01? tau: 2.00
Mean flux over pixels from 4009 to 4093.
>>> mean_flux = 21.6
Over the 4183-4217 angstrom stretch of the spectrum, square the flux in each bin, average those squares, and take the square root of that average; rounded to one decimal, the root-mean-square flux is 19.6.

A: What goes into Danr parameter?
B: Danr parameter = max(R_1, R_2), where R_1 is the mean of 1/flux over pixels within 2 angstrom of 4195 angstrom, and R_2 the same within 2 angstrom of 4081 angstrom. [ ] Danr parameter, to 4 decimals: 0.0519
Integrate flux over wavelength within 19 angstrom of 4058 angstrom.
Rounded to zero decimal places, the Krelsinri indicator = 813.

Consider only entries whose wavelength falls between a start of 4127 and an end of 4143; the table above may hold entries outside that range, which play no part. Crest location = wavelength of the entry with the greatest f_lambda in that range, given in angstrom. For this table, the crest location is 4136.0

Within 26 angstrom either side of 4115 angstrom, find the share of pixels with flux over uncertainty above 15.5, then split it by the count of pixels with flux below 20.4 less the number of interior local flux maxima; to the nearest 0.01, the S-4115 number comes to -0.13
